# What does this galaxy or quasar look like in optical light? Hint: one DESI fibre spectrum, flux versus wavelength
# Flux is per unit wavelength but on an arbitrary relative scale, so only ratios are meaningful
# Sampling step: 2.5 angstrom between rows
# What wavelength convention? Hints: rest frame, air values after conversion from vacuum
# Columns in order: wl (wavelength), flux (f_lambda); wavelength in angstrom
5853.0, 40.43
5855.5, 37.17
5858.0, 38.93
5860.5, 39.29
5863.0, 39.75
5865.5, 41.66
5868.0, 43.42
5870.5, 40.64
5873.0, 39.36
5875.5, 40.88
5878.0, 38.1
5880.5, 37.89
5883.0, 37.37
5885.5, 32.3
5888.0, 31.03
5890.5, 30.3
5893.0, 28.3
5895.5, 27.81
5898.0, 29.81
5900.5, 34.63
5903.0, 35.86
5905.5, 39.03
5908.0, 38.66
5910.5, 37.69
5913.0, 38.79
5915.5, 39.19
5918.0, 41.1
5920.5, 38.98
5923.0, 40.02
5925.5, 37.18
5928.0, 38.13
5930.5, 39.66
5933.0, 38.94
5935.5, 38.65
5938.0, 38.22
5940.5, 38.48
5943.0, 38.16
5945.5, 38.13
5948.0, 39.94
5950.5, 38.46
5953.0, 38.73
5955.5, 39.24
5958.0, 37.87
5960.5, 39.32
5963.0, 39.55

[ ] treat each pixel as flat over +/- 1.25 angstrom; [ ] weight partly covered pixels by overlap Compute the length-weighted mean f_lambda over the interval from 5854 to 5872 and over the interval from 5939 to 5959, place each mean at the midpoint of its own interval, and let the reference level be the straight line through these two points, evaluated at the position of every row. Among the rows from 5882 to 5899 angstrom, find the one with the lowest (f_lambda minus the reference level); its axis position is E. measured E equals 5895.5 angstrom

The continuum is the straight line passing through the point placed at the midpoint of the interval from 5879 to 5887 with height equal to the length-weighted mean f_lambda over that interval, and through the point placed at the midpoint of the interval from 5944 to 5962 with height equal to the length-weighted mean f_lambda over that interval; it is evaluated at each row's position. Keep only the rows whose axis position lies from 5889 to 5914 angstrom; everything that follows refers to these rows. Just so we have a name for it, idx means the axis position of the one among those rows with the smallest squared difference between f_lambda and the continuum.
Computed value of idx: 5910.5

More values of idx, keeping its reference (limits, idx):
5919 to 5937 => 5928.0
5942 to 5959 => 5953.0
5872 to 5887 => 5883.0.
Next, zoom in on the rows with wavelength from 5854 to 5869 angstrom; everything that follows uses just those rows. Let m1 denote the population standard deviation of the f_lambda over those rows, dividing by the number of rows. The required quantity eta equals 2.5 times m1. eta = 5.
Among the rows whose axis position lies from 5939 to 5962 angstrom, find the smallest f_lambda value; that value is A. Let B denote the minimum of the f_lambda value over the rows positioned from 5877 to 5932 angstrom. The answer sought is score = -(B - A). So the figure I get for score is 10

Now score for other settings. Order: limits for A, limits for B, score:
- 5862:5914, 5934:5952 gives -10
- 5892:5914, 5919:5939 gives -9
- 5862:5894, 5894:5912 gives 0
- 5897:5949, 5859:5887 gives -2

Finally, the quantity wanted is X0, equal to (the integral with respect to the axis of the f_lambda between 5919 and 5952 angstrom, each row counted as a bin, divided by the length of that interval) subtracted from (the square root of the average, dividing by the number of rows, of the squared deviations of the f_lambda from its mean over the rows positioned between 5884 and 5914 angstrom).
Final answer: -34.6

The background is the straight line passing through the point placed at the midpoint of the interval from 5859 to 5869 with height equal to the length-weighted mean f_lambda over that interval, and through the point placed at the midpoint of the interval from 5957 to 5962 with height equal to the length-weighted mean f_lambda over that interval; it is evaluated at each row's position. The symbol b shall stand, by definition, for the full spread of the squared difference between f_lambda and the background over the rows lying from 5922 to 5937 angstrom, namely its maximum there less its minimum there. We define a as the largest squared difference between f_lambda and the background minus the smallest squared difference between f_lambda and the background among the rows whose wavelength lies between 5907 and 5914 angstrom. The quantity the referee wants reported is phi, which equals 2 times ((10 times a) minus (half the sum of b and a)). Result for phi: 63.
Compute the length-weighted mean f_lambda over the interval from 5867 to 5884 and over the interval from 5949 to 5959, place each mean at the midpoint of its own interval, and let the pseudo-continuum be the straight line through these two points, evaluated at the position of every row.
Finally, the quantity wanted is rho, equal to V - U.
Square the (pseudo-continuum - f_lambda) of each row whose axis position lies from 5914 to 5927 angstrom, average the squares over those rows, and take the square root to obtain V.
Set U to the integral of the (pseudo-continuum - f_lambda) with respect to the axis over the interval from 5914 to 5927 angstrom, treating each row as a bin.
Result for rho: 4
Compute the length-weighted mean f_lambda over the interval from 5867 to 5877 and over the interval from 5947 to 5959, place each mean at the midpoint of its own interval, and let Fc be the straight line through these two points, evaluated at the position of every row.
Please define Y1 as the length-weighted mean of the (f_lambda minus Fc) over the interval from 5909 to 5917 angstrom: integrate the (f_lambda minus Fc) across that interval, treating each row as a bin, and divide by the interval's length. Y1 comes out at -1.2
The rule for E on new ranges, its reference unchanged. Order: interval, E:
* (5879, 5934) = 5895.5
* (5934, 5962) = 5958.0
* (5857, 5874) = 5858.0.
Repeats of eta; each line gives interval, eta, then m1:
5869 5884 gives 3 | 1.4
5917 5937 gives 3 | 1.1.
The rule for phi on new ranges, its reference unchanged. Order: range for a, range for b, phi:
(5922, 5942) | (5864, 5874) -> 92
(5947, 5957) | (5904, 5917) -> 14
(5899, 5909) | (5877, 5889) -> 464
